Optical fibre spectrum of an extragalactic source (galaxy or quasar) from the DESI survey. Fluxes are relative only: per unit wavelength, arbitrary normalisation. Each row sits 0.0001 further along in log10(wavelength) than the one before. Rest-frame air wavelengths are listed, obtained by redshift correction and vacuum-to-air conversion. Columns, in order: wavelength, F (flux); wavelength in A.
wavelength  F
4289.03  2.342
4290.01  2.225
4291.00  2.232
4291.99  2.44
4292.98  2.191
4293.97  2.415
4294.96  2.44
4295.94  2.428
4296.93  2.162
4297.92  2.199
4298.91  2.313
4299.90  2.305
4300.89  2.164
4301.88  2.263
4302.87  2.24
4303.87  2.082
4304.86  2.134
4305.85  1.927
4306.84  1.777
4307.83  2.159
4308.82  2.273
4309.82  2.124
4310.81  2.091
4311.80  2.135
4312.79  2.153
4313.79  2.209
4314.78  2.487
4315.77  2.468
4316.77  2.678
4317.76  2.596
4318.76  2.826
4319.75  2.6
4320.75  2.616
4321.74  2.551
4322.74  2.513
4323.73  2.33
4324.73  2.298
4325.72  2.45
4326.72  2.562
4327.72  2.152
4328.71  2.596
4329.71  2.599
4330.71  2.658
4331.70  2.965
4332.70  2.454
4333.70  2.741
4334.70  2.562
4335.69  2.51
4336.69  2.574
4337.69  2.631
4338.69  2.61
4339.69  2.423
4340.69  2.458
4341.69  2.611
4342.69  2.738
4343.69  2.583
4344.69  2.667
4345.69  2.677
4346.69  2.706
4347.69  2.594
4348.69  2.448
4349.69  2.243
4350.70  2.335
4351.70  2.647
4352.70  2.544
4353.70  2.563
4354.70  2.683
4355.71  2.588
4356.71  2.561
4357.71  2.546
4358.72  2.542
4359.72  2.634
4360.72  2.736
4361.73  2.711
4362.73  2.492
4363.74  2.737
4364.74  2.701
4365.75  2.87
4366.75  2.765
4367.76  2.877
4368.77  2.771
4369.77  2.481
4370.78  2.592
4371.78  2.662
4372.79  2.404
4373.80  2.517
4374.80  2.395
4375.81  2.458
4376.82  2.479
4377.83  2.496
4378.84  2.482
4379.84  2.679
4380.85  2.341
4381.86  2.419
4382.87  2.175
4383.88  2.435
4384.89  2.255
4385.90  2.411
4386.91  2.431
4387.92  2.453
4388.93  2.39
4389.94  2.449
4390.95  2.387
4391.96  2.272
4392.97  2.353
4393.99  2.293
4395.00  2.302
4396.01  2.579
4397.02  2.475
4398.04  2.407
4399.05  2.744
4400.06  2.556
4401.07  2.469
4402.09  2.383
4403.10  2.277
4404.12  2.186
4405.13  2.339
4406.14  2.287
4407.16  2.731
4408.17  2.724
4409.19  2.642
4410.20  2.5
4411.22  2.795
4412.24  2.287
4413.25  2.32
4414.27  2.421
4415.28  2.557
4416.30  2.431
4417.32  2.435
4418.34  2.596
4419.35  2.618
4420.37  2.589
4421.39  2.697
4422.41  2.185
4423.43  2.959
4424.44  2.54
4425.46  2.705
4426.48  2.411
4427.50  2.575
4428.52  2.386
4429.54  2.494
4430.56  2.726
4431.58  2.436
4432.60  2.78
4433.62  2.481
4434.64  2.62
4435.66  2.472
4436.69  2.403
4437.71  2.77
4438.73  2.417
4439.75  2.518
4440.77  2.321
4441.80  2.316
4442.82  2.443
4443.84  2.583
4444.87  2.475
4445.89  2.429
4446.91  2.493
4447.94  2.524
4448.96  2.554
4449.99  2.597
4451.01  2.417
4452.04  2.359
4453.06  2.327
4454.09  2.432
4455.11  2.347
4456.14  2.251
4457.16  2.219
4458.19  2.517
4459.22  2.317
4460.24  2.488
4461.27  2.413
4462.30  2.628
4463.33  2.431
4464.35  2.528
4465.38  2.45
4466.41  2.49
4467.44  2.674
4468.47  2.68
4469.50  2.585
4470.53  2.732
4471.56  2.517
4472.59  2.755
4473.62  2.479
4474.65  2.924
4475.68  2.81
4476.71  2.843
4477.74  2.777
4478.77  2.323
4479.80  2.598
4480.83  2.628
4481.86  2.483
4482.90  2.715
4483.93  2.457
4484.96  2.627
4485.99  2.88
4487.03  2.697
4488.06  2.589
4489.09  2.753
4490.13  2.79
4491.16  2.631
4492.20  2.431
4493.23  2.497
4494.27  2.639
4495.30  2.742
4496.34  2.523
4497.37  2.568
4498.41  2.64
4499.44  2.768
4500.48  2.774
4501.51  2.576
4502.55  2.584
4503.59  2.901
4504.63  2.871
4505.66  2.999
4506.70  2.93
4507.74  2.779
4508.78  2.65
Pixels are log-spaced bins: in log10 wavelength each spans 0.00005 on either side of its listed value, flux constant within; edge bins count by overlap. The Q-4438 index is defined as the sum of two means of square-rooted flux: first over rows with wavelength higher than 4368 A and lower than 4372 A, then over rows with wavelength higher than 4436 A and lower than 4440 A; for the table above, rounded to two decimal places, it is 3.21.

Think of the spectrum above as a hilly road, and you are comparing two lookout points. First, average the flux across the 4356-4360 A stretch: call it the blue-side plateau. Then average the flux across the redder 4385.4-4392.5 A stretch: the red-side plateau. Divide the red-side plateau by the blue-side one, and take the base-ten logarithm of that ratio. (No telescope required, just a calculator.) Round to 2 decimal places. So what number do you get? -0.03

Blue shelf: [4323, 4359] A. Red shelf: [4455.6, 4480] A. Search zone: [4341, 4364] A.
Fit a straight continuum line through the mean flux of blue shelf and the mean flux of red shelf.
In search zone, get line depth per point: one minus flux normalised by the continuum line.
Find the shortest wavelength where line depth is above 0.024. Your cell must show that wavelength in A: 4348.69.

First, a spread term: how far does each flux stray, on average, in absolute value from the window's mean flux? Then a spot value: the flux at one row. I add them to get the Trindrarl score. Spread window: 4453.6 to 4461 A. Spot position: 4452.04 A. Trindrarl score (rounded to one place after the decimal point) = 2.5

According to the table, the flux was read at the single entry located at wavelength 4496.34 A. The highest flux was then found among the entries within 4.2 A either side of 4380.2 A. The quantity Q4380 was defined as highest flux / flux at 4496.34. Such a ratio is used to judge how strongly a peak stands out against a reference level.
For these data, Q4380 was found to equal 1.06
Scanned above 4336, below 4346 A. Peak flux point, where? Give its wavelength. 4342.69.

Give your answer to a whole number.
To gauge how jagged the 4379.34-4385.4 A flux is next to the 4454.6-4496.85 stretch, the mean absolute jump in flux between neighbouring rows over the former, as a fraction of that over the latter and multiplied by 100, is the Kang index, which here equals 135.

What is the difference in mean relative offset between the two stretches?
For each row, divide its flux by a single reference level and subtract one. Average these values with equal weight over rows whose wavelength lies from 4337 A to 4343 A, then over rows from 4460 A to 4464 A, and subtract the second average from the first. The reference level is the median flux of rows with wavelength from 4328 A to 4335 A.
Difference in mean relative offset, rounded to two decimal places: 0.03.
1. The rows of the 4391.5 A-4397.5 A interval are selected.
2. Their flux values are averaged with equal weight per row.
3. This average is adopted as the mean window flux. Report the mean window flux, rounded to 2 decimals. 2.38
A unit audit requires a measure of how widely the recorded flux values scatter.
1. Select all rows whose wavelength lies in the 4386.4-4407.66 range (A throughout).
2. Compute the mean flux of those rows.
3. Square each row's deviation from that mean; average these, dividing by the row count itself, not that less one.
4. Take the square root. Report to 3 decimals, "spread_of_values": 0.140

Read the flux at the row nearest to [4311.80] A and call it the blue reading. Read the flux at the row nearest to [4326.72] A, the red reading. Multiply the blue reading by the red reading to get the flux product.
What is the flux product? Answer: 5.5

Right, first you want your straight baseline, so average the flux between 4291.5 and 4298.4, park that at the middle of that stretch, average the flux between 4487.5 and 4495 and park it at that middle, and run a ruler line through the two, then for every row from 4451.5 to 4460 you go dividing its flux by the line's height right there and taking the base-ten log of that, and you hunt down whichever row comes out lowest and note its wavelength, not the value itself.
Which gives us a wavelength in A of 4457.16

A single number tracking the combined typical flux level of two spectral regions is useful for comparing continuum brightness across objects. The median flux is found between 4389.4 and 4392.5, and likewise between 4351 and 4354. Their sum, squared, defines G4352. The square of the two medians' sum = 24.5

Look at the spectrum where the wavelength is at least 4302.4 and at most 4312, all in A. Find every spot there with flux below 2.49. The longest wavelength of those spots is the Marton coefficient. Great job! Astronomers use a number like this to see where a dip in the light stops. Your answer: 4311.80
